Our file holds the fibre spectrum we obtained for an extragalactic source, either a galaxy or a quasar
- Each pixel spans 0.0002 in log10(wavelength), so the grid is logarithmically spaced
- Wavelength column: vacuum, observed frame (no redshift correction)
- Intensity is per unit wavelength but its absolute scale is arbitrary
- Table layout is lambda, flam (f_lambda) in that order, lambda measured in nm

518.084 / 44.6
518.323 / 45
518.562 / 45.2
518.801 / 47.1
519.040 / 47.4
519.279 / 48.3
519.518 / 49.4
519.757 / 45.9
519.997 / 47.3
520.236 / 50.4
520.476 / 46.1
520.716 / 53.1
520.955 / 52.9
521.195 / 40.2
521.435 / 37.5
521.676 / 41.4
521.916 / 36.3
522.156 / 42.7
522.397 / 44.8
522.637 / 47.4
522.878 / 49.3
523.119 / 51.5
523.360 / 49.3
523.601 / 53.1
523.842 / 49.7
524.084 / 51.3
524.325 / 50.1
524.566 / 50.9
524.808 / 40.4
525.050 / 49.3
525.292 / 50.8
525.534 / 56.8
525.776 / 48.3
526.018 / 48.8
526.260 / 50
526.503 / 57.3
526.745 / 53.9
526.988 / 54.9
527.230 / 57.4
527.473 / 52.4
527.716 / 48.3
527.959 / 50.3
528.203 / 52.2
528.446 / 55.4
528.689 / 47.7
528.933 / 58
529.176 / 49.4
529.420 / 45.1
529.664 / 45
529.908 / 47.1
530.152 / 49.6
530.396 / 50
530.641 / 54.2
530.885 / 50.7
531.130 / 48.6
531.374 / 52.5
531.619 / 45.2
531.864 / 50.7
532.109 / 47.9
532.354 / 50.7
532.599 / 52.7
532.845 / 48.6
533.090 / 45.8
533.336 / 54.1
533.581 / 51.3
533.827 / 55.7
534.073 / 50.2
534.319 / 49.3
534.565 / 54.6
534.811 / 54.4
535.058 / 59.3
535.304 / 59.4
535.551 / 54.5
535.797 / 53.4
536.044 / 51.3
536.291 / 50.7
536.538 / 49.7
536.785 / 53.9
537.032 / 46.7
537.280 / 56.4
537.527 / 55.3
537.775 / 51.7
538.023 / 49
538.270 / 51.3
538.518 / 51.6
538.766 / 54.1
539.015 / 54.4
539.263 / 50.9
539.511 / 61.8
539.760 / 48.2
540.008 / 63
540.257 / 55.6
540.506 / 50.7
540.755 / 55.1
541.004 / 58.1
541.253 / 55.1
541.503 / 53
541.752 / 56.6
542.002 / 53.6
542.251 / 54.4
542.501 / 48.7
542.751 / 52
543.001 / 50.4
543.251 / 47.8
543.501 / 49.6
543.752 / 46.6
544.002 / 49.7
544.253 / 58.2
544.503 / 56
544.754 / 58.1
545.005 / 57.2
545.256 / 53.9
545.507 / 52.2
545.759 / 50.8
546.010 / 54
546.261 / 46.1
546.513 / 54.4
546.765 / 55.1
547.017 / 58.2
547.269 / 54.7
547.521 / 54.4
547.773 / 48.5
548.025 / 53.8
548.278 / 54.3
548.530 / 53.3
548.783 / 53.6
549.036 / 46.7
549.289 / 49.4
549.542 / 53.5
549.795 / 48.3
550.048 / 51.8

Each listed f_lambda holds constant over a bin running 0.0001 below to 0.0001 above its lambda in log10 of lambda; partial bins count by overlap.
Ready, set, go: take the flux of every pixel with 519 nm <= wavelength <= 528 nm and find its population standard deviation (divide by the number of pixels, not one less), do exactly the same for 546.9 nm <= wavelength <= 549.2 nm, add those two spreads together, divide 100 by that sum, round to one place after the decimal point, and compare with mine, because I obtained 12.2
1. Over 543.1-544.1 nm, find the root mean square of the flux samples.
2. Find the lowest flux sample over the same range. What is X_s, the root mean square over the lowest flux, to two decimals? 1.04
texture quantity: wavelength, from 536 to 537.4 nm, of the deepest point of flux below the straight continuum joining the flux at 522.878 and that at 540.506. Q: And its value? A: 537.032 nm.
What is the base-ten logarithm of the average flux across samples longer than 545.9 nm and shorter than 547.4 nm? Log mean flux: 1.73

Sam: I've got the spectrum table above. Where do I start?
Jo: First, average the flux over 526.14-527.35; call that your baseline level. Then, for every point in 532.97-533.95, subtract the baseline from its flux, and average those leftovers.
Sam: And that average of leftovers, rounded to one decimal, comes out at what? -3.0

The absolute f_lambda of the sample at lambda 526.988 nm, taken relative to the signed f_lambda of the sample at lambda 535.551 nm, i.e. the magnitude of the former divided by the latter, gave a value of 1.0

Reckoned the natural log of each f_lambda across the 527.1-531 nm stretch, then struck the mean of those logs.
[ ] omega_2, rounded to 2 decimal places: 3.93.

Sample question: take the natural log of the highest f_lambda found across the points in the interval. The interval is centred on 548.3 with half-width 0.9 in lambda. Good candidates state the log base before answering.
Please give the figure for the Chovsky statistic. 4.00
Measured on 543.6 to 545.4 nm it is 4.06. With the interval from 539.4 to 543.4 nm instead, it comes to 4.14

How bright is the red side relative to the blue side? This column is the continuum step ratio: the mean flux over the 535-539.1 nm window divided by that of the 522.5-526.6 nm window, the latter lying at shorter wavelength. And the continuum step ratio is 1.06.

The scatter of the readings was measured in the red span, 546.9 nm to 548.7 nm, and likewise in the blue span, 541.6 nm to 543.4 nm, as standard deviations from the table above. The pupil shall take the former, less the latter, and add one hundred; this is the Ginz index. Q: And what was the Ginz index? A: 99.7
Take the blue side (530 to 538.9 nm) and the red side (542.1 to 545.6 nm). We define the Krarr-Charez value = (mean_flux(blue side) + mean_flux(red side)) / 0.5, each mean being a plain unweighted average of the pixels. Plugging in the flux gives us 209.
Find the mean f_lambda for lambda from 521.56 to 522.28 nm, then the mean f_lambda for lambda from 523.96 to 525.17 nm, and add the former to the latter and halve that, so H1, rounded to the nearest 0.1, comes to 44.3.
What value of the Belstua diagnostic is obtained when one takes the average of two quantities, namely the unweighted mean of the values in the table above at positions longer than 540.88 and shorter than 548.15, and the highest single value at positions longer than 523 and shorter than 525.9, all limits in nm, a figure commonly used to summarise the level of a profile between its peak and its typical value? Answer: 55.0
